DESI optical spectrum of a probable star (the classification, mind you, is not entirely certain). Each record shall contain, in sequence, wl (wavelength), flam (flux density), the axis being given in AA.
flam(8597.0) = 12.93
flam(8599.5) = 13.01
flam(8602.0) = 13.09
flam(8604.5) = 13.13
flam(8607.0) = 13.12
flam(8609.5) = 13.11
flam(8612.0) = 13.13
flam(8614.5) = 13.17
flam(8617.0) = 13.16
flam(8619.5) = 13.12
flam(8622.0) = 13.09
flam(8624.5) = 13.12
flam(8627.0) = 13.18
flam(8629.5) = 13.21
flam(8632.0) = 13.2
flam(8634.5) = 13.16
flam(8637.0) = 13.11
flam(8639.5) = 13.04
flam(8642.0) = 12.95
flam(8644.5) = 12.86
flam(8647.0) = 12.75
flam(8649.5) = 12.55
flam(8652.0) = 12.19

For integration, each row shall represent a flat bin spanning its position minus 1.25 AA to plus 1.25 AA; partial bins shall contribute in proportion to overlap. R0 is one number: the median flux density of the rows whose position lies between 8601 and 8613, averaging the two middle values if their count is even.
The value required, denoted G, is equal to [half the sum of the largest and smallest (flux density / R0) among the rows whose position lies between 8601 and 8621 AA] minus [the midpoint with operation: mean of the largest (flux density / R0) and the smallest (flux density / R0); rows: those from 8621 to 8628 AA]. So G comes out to 0.000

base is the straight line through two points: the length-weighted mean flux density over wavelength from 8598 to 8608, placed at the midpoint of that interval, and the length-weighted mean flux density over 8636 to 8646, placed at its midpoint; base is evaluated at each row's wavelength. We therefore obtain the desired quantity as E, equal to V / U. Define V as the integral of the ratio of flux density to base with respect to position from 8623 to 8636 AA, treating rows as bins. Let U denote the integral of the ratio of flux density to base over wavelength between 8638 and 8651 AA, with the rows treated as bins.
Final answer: 1.02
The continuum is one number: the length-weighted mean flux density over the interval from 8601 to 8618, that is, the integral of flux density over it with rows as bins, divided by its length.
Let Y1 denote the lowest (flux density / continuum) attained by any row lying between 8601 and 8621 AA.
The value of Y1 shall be 1.00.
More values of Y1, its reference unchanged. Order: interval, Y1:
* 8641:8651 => 0.96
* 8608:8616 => 1.00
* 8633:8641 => 0.99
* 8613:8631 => 1.00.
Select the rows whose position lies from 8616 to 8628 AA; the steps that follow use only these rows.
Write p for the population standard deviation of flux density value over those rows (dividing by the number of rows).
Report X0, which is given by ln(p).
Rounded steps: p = 0.032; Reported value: -3.4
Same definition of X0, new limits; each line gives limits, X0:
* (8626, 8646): -2.1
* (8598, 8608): -3.1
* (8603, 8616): -3.9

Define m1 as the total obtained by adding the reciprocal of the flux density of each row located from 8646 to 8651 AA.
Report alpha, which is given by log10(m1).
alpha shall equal -0.801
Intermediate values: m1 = 0.158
